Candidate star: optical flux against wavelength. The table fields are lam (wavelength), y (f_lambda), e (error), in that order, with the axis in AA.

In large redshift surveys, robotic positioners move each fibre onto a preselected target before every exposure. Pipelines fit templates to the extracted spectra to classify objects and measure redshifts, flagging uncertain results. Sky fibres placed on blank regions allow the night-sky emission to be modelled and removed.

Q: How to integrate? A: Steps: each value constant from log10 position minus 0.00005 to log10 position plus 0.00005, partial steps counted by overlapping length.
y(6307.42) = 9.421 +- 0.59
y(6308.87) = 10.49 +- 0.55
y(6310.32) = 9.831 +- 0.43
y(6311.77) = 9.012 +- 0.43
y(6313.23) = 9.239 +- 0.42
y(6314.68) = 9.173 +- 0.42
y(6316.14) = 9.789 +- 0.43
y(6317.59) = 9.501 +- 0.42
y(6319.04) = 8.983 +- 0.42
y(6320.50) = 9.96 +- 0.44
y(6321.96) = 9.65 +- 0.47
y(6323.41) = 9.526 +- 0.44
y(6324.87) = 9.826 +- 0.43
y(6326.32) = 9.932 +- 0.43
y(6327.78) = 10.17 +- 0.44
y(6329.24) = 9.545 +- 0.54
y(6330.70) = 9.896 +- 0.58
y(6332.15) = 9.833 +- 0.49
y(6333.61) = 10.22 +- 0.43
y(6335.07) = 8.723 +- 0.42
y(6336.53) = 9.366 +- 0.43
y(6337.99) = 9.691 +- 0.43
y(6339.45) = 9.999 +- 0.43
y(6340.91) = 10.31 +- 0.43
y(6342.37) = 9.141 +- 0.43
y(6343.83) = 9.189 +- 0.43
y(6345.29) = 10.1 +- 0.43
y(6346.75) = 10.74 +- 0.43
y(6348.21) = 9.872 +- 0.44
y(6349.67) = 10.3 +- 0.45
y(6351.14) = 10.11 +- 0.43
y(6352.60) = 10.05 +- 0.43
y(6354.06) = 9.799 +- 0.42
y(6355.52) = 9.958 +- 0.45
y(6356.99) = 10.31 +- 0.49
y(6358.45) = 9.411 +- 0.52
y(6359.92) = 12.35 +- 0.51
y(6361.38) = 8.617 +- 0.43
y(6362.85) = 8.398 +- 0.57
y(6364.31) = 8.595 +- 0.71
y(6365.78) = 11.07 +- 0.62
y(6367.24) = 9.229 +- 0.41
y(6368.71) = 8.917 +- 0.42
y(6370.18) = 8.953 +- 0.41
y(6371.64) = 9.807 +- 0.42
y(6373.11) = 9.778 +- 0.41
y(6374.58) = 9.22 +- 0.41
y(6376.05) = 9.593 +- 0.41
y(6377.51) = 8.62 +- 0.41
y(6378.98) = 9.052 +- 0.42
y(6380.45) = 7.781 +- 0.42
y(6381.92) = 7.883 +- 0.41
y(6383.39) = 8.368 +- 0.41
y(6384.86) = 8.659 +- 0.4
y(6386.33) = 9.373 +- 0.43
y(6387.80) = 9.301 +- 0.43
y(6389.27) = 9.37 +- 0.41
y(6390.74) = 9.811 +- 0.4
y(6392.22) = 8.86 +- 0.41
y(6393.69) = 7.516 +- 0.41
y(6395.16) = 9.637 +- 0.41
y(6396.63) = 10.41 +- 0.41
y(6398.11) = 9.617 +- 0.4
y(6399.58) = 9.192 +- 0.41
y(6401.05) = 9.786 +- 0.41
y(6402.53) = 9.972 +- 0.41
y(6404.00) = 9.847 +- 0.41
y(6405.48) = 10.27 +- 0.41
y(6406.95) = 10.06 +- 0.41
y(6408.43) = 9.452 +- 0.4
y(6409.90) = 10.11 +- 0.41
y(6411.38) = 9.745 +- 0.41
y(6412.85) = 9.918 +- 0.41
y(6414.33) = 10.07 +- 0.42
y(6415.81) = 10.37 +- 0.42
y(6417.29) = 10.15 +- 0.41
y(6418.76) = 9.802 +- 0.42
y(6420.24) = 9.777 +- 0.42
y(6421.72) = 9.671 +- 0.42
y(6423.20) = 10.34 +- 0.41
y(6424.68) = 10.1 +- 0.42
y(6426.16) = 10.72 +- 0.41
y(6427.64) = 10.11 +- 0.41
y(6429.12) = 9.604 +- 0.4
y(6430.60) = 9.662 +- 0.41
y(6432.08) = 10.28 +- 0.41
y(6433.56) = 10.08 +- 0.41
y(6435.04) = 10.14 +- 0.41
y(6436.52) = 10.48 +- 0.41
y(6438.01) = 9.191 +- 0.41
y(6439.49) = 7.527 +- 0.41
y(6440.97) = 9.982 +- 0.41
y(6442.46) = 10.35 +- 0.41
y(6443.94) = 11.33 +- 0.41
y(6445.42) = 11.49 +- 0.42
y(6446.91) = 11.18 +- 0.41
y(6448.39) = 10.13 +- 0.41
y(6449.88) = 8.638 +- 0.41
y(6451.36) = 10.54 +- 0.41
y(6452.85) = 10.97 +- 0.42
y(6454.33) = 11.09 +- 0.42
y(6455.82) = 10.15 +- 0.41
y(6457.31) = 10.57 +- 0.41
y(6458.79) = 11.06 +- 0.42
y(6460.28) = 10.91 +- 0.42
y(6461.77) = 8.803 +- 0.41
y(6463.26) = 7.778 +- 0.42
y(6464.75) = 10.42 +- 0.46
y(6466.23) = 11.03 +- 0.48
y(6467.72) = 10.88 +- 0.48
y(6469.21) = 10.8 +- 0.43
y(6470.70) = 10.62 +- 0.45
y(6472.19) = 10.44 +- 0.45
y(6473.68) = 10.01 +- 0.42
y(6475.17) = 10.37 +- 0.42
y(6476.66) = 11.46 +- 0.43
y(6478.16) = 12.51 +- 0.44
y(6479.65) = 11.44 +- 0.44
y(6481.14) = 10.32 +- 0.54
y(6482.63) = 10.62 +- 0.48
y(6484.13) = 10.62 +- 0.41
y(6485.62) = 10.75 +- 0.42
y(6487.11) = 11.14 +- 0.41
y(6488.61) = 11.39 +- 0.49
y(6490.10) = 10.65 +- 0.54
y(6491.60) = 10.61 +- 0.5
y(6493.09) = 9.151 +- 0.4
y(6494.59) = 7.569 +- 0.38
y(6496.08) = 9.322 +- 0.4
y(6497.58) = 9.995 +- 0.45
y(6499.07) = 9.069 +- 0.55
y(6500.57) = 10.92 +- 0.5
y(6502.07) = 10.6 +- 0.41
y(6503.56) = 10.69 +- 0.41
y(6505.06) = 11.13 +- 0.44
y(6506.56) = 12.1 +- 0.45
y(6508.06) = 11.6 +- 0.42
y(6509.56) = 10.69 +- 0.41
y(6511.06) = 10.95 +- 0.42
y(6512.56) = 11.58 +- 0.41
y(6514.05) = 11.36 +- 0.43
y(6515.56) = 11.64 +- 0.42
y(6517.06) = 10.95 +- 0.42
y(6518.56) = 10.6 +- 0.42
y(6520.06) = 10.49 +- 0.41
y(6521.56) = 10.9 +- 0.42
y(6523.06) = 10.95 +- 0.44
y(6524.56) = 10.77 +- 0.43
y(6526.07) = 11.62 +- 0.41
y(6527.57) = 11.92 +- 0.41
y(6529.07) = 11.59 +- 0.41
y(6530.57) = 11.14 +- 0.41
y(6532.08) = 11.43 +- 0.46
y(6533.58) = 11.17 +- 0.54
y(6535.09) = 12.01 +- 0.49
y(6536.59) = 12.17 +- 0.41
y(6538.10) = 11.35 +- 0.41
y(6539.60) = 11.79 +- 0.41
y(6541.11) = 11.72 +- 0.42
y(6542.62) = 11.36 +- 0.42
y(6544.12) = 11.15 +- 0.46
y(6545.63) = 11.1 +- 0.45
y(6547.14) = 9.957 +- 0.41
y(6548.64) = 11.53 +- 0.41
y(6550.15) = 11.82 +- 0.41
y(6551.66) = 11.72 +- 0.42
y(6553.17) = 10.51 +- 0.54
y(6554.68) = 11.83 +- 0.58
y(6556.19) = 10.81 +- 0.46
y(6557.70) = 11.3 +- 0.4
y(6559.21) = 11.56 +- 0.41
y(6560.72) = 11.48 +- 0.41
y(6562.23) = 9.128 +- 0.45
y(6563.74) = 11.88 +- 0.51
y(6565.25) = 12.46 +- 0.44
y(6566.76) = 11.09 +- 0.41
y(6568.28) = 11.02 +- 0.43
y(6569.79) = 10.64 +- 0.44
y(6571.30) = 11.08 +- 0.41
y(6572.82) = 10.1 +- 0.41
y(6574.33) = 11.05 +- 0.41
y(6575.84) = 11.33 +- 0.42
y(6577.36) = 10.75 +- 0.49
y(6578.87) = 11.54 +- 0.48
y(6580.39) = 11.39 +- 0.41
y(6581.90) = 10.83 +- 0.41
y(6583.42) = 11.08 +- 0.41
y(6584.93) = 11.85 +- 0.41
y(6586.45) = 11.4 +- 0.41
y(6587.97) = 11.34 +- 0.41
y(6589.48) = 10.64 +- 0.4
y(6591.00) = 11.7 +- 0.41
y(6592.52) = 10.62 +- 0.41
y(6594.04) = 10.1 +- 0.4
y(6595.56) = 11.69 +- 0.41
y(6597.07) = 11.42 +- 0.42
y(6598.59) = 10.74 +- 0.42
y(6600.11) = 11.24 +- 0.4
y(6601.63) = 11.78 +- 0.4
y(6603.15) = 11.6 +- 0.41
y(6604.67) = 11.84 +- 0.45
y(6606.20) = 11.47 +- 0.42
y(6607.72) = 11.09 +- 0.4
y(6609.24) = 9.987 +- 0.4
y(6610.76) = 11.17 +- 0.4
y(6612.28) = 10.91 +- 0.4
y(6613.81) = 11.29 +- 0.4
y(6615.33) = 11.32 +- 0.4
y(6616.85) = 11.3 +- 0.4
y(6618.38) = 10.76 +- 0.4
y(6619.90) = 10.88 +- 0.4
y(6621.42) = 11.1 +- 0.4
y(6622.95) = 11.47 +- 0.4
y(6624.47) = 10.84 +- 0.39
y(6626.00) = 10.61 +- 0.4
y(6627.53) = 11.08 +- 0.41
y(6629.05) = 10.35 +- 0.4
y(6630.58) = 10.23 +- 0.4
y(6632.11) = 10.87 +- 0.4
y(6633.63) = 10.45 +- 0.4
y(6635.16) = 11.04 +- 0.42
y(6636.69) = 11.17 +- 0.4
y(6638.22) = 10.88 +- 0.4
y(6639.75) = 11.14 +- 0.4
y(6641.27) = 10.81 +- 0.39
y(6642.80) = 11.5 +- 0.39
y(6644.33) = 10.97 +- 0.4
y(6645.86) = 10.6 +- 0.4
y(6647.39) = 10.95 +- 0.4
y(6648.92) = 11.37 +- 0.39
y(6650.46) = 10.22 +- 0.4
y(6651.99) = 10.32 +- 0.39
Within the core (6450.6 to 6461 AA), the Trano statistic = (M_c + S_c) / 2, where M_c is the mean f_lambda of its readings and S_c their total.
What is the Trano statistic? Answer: 43.0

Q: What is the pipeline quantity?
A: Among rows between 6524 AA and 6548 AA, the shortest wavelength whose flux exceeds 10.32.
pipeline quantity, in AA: 6524.56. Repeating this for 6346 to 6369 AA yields 6346.75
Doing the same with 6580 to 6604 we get 6580.39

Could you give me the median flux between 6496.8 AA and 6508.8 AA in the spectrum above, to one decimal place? 10.8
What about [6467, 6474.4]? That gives 10.6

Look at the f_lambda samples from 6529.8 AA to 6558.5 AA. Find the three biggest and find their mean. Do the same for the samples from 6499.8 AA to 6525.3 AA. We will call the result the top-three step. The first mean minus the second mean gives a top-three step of 0.22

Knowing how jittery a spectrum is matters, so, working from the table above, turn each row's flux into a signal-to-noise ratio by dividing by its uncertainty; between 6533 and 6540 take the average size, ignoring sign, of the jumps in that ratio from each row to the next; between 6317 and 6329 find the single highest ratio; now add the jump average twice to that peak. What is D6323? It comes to 29.1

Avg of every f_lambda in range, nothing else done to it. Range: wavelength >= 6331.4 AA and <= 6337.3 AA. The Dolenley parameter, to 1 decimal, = 9.5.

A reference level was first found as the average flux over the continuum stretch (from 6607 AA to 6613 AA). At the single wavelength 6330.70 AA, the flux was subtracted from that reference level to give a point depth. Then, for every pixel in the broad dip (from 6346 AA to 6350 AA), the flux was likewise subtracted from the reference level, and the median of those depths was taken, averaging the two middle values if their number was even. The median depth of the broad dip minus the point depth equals -0.40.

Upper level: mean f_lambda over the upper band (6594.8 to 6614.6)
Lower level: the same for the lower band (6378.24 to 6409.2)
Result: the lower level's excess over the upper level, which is -2.00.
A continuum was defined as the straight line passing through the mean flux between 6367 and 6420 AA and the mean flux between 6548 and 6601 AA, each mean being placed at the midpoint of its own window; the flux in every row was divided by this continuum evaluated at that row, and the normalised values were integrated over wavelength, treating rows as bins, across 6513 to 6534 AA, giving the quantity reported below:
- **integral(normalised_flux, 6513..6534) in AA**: 22.0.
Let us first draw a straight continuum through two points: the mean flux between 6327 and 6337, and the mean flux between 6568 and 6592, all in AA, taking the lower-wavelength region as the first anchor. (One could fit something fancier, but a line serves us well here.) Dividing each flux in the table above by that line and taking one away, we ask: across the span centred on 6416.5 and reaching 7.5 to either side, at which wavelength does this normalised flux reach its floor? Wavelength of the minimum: 6421.72 AA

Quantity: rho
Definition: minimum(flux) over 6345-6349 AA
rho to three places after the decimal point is 9.872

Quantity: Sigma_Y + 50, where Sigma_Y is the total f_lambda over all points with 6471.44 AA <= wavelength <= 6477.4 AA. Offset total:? 92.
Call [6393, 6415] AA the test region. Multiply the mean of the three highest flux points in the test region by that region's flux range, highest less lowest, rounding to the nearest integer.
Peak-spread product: 30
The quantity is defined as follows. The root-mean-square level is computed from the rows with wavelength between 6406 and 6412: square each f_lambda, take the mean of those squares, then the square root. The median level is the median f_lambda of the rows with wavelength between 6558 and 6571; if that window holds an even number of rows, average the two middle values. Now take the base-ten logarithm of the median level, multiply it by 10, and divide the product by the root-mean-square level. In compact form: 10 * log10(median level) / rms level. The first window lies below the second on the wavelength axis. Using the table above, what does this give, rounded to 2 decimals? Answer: 1.07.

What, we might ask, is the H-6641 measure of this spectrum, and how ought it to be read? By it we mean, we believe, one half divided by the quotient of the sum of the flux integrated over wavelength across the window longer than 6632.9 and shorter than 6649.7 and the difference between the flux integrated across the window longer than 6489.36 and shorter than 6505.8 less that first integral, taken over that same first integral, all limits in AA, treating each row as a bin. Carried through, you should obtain 0.563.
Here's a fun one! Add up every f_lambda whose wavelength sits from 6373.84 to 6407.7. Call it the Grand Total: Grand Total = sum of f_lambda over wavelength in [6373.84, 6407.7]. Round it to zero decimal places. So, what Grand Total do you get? 212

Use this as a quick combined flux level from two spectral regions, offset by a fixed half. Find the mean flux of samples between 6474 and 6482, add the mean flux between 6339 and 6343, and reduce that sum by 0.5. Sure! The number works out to 20.5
